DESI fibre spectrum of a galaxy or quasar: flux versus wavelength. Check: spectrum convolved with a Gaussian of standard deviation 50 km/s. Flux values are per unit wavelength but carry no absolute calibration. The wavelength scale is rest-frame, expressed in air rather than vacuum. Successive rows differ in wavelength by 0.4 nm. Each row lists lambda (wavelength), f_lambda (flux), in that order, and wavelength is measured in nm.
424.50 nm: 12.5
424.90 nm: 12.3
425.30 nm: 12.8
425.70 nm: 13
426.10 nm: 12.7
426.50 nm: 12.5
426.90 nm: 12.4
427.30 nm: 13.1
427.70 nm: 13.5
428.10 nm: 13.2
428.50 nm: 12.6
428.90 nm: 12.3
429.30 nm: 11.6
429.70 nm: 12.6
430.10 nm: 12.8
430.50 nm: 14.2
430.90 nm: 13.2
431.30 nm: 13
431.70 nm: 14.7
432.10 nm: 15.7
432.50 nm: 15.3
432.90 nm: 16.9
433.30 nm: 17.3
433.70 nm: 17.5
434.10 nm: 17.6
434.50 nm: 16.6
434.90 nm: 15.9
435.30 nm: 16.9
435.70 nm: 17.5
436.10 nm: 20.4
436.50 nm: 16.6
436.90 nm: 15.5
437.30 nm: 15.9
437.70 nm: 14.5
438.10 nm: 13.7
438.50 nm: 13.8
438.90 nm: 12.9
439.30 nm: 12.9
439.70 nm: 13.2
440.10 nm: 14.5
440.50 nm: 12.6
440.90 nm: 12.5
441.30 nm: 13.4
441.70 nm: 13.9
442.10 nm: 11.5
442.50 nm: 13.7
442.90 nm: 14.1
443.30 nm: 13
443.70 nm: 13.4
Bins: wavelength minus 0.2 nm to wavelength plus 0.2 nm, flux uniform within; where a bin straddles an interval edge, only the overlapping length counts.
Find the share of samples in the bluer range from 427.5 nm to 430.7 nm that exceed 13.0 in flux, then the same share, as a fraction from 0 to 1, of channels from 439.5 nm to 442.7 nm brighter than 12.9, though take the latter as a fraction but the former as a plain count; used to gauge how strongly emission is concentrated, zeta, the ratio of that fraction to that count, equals 0.21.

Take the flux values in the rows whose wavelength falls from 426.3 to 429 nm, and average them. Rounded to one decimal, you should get 12.8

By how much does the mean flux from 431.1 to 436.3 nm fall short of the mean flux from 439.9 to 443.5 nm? -3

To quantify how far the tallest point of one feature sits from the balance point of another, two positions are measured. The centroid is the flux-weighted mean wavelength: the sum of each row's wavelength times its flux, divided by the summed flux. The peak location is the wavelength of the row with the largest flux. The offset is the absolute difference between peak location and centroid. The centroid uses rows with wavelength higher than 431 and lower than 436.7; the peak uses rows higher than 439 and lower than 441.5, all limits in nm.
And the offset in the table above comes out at 6.09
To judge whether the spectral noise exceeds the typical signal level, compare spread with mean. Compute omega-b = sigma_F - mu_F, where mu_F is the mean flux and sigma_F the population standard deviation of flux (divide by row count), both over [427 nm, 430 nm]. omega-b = -12.1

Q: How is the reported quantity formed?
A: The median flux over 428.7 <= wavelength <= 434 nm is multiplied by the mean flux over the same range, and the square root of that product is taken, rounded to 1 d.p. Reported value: 14.3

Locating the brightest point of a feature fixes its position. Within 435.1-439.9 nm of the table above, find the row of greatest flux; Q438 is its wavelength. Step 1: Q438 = 436.10 nm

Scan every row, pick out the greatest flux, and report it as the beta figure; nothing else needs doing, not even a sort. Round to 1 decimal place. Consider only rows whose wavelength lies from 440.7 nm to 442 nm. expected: 13.9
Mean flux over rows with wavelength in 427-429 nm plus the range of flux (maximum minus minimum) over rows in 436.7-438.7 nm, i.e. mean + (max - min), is 15.1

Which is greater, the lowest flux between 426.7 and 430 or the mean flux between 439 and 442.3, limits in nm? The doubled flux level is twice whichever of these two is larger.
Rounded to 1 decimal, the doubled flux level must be 26.1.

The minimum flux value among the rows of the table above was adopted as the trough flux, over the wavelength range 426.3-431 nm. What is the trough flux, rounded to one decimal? 11.6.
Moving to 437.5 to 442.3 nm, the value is 11.5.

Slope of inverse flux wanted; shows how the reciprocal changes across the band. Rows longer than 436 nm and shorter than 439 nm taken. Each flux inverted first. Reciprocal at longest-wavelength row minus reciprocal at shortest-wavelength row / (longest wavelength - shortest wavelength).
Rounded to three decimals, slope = 0.010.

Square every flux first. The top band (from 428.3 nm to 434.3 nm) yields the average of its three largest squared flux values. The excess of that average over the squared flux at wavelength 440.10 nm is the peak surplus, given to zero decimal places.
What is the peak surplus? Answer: 95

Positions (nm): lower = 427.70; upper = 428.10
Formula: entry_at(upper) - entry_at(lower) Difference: -0.3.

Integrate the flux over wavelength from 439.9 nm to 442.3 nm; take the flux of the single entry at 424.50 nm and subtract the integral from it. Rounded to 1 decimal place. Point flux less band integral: -18.9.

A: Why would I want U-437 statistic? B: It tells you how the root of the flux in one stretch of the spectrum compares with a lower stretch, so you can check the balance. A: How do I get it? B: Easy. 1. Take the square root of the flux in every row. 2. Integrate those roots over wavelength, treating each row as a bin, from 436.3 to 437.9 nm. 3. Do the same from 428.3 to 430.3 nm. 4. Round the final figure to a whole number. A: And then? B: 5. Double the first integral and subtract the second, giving 6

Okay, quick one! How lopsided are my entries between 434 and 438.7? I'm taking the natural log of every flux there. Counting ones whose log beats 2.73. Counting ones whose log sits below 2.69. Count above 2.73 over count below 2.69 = 3.0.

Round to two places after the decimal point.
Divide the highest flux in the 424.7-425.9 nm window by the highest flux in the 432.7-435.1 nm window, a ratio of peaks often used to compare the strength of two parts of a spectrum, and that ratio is 0.74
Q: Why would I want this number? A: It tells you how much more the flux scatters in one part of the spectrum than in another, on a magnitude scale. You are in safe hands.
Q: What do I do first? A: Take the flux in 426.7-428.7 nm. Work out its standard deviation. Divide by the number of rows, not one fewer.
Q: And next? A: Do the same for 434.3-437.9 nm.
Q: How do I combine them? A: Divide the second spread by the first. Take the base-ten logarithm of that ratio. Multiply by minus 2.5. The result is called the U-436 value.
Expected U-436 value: -1.5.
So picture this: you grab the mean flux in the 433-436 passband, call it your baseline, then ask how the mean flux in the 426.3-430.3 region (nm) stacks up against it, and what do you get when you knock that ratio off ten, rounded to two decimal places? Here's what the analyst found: 9.26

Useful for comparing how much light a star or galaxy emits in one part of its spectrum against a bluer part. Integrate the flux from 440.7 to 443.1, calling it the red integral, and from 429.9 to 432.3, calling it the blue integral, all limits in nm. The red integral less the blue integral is -1.8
